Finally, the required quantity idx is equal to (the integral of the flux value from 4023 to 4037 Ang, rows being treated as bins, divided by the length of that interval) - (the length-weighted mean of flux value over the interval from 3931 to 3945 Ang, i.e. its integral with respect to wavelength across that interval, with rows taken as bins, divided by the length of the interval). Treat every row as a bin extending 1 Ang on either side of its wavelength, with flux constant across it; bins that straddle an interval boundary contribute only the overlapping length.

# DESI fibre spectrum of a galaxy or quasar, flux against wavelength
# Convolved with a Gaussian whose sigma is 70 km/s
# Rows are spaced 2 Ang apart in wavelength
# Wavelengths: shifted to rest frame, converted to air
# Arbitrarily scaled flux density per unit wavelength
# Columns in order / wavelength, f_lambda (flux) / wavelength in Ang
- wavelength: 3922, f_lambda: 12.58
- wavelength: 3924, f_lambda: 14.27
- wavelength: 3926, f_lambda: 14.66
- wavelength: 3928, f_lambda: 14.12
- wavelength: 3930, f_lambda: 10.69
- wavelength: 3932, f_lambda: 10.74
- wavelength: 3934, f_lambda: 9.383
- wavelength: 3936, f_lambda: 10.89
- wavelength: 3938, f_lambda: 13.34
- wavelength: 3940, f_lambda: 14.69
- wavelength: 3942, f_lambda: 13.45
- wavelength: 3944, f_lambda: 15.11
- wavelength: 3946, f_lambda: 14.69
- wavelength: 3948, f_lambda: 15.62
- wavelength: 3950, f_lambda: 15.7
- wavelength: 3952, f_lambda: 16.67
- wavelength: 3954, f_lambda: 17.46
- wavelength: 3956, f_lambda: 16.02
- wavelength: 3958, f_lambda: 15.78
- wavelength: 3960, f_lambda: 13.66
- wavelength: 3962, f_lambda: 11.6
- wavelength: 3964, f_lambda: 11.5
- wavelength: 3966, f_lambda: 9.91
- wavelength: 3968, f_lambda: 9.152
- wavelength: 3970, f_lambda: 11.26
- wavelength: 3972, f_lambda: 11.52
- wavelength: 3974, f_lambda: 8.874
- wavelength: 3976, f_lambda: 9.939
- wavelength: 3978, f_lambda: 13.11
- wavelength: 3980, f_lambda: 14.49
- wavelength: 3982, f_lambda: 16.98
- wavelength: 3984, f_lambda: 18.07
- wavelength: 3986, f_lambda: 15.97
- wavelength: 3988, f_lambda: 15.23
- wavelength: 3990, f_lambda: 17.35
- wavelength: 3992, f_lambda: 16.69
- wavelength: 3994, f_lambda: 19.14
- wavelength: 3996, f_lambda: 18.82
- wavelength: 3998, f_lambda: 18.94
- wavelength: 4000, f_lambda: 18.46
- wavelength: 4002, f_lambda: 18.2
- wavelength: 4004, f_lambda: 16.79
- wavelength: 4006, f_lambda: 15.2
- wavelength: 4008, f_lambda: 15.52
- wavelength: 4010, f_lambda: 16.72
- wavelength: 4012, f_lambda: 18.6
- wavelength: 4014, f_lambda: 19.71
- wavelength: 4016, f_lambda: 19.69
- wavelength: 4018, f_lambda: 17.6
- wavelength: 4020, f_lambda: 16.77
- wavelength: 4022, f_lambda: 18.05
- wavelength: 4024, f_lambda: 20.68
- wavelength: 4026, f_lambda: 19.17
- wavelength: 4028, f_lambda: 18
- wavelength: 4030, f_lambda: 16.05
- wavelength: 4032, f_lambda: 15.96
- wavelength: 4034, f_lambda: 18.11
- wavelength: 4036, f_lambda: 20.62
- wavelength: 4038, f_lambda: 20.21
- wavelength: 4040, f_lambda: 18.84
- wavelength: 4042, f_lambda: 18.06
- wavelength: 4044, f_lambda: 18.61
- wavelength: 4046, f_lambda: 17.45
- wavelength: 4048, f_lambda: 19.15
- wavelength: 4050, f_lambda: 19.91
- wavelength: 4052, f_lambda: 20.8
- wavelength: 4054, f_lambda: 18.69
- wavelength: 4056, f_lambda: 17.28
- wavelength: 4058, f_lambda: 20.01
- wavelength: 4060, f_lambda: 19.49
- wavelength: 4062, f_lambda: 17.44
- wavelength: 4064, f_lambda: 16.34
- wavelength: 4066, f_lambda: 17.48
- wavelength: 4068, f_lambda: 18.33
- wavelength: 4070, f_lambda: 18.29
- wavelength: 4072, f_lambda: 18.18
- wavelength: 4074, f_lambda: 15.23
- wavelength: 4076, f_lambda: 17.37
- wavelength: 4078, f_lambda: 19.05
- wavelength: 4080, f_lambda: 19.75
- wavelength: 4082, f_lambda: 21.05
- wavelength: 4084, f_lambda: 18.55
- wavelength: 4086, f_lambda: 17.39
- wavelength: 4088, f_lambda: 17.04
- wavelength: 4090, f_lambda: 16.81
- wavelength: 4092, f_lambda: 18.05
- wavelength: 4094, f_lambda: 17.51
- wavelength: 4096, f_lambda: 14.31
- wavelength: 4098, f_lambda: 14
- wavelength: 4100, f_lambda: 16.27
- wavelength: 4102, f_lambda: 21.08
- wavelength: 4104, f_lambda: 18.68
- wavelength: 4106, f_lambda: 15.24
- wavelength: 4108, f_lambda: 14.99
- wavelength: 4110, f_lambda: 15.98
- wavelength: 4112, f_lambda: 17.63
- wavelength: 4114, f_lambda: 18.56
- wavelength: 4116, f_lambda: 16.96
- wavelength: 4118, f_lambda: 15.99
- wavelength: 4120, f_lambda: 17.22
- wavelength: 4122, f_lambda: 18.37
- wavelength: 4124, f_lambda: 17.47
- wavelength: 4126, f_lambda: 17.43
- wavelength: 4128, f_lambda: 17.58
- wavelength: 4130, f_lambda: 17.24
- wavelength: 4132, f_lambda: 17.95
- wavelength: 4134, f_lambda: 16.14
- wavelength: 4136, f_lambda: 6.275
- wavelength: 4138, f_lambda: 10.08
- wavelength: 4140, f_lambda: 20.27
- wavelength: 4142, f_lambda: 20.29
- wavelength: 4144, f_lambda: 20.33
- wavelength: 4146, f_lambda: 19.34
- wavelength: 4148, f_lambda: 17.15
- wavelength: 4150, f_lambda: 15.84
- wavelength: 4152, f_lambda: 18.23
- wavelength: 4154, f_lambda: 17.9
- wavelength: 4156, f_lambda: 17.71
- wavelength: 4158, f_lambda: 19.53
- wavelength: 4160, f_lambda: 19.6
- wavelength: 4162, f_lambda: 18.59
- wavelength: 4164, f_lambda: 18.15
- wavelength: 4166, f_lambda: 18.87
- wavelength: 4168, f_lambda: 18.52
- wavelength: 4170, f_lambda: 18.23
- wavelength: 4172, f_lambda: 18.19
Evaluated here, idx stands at 5.9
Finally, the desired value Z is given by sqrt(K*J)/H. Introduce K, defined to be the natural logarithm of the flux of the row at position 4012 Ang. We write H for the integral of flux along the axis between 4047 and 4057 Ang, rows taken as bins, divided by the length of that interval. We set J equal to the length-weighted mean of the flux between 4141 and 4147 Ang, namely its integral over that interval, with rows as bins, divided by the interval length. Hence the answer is 0.40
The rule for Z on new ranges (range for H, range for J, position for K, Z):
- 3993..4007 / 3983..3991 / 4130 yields 0.38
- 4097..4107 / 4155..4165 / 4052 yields 0.44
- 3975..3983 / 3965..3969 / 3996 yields 0.39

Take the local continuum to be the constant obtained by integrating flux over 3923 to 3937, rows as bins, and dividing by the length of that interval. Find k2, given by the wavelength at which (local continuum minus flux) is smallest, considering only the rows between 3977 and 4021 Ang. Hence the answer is 4014 Ang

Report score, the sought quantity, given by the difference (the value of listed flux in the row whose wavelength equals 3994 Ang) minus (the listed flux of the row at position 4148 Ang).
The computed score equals 2.0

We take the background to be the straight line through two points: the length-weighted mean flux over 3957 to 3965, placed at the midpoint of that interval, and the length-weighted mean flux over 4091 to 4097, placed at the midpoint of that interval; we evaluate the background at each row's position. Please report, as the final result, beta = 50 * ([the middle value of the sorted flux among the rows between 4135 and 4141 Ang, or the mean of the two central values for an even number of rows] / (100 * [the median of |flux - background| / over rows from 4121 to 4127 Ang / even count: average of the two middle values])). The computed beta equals 84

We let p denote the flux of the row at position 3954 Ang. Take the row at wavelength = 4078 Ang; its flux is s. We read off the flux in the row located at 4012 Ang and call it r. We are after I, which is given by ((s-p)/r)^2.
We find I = 0.01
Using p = 17.46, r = 18.6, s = 19.05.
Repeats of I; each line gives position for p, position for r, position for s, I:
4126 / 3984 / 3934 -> 0.20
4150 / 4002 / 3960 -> 0.01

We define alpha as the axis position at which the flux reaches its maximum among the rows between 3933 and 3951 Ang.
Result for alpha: 3950 Ang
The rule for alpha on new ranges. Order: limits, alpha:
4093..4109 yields 4102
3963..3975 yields 3972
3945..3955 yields 3954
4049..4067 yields 4052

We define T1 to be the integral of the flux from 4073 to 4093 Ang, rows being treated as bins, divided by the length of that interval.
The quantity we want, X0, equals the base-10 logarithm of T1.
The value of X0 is 1.26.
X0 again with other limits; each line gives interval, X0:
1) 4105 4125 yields 1.23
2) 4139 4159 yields 1.27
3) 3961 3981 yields 1.05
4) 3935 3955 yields 1.17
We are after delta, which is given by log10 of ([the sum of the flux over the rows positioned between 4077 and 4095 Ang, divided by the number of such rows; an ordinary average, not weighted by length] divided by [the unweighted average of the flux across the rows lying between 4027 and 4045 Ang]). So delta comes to 0.00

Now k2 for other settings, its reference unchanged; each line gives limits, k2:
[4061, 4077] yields 4068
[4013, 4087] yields 4082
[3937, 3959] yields 3954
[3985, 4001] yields 3994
